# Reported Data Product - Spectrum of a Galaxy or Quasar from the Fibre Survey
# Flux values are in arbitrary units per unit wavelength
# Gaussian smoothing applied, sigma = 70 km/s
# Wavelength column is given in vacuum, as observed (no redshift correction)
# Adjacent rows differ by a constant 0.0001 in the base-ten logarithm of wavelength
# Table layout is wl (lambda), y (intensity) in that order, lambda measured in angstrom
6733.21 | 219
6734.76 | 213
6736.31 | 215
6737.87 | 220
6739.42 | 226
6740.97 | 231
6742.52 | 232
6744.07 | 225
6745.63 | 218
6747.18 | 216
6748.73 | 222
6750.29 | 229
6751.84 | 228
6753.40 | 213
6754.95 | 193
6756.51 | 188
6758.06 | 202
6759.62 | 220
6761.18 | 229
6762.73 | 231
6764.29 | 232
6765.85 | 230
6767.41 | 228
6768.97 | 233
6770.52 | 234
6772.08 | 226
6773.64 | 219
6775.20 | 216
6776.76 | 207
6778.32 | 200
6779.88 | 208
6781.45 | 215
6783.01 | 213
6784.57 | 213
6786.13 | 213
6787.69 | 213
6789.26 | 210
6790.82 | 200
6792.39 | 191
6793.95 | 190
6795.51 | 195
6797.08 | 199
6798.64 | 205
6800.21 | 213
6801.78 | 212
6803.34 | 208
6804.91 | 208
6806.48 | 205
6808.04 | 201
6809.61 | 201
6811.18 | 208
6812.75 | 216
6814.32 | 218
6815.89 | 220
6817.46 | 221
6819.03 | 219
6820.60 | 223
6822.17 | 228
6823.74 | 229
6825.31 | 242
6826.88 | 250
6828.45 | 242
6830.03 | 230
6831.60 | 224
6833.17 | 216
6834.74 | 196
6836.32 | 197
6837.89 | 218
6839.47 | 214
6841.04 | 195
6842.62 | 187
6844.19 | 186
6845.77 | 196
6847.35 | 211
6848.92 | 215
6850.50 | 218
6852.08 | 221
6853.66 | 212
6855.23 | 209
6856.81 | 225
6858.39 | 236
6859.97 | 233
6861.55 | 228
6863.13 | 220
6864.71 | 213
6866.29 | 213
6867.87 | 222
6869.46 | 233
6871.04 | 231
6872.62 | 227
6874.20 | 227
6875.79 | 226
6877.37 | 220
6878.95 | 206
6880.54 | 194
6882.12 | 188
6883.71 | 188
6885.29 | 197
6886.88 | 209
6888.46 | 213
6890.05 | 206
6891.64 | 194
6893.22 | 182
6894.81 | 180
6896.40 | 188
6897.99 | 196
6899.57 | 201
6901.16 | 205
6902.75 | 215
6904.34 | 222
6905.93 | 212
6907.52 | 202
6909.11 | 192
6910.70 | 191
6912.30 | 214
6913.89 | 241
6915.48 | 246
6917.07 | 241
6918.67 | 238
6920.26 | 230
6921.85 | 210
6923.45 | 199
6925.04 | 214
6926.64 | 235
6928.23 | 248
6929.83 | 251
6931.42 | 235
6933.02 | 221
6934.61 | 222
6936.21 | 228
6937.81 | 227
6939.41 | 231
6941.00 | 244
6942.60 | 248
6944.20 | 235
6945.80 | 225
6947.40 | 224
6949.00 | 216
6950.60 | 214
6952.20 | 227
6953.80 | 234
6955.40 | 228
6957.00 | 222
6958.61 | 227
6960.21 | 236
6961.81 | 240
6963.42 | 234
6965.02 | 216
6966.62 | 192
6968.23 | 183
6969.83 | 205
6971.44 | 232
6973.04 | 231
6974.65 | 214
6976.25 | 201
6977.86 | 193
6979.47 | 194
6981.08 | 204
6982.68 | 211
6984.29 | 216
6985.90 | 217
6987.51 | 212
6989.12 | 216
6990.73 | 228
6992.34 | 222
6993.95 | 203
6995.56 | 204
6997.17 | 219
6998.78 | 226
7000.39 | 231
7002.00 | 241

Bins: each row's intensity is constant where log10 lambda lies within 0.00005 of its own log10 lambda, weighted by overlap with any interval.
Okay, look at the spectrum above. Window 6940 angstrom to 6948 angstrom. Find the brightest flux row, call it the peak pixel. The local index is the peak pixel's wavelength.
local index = 6942.60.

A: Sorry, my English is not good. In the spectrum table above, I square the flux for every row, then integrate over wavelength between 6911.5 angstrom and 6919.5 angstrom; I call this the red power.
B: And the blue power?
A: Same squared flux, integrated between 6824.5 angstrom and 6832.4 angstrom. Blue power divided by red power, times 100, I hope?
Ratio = 100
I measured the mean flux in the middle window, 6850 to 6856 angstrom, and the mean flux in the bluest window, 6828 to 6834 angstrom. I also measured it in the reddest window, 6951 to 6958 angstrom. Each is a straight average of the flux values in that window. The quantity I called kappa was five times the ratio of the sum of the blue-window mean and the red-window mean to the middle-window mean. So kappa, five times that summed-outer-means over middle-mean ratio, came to 10.6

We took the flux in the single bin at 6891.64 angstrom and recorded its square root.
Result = 13.9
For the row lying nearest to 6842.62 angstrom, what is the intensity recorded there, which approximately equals 187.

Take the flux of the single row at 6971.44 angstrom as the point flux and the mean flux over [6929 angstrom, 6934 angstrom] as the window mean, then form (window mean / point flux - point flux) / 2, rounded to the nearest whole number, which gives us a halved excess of -115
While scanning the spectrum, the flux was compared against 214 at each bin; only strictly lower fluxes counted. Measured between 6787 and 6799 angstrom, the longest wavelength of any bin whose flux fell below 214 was 6798.64 angstrom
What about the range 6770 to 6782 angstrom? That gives 6779.88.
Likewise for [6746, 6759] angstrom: 6758.06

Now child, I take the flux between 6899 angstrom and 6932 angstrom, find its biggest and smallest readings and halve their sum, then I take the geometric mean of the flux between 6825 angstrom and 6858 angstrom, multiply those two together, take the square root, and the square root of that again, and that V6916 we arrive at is 14.74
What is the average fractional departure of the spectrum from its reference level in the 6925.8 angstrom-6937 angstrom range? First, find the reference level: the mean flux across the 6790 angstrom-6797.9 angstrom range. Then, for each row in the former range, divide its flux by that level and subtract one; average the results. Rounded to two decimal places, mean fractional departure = 0.20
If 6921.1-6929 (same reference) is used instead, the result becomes 0.13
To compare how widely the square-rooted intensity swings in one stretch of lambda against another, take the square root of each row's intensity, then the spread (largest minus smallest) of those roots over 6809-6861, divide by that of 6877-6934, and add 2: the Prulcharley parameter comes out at 2.90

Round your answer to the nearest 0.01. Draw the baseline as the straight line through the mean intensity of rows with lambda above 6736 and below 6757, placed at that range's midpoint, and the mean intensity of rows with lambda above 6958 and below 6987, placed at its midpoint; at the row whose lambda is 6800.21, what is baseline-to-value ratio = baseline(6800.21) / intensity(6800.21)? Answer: 1.02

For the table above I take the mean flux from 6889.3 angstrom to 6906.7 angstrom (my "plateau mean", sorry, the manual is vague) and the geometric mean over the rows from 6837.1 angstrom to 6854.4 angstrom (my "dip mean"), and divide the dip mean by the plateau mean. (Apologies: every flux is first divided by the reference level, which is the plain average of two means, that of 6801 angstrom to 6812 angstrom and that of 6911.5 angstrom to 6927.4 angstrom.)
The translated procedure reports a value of 1.031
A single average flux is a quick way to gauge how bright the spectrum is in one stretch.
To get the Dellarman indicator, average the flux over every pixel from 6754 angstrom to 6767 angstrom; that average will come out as 216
